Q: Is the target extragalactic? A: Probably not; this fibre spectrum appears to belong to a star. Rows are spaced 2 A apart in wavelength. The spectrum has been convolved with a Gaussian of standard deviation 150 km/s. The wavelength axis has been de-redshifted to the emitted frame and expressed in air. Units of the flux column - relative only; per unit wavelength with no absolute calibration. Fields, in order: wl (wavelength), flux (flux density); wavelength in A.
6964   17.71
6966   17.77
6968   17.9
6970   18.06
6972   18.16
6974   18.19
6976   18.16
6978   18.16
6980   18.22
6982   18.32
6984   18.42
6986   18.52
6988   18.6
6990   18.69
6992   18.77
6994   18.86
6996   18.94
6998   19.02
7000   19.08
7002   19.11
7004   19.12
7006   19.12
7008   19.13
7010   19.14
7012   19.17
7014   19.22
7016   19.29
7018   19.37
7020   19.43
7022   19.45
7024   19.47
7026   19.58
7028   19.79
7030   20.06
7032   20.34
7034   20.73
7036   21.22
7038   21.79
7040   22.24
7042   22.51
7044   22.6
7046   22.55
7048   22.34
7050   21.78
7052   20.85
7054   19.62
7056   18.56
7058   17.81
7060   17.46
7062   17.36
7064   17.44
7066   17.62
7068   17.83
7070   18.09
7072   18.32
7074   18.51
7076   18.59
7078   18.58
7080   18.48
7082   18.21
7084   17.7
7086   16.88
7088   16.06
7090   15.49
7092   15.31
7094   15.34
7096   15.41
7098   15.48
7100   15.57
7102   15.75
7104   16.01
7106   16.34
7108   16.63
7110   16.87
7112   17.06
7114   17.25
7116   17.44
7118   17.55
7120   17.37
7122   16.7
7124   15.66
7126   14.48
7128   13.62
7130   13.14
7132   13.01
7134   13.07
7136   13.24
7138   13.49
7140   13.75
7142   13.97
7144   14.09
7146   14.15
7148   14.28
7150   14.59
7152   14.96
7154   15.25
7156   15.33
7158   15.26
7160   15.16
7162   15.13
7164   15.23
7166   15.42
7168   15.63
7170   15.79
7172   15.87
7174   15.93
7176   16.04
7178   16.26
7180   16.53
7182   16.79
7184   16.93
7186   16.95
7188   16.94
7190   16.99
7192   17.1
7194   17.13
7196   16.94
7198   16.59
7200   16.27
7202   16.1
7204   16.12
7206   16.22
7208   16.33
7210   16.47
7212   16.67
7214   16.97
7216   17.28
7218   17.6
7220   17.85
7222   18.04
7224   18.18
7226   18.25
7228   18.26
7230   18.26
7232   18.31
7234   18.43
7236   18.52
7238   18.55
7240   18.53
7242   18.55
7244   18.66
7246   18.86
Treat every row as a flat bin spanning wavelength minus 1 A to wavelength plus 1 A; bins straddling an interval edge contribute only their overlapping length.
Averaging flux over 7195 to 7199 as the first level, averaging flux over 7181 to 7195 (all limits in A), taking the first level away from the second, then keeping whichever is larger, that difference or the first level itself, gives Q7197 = 16.8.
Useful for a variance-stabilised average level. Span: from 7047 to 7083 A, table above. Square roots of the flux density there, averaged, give 4.33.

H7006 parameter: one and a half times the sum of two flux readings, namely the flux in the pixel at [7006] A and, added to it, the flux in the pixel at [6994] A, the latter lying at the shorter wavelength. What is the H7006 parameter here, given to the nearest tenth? 57.0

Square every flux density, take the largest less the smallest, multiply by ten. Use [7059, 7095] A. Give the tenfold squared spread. 1112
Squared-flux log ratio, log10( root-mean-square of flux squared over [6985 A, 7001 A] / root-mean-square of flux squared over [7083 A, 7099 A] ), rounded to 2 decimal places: 0.14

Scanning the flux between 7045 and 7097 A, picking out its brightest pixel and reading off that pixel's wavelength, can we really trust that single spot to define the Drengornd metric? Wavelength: 7046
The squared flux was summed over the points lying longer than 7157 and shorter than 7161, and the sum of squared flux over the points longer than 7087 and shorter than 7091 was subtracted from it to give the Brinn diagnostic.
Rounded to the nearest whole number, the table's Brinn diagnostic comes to -35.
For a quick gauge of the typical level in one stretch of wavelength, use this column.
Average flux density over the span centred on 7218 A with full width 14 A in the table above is 17.5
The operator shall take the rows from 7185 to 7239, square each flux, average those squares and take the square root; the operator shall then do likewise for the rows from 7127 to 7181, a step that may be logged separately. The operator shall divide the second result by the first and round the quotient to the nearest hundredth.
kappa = 0.85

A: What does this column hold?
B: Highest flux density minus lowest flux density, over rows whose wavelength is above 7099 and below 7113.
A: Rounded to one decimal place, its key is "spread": 1.5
